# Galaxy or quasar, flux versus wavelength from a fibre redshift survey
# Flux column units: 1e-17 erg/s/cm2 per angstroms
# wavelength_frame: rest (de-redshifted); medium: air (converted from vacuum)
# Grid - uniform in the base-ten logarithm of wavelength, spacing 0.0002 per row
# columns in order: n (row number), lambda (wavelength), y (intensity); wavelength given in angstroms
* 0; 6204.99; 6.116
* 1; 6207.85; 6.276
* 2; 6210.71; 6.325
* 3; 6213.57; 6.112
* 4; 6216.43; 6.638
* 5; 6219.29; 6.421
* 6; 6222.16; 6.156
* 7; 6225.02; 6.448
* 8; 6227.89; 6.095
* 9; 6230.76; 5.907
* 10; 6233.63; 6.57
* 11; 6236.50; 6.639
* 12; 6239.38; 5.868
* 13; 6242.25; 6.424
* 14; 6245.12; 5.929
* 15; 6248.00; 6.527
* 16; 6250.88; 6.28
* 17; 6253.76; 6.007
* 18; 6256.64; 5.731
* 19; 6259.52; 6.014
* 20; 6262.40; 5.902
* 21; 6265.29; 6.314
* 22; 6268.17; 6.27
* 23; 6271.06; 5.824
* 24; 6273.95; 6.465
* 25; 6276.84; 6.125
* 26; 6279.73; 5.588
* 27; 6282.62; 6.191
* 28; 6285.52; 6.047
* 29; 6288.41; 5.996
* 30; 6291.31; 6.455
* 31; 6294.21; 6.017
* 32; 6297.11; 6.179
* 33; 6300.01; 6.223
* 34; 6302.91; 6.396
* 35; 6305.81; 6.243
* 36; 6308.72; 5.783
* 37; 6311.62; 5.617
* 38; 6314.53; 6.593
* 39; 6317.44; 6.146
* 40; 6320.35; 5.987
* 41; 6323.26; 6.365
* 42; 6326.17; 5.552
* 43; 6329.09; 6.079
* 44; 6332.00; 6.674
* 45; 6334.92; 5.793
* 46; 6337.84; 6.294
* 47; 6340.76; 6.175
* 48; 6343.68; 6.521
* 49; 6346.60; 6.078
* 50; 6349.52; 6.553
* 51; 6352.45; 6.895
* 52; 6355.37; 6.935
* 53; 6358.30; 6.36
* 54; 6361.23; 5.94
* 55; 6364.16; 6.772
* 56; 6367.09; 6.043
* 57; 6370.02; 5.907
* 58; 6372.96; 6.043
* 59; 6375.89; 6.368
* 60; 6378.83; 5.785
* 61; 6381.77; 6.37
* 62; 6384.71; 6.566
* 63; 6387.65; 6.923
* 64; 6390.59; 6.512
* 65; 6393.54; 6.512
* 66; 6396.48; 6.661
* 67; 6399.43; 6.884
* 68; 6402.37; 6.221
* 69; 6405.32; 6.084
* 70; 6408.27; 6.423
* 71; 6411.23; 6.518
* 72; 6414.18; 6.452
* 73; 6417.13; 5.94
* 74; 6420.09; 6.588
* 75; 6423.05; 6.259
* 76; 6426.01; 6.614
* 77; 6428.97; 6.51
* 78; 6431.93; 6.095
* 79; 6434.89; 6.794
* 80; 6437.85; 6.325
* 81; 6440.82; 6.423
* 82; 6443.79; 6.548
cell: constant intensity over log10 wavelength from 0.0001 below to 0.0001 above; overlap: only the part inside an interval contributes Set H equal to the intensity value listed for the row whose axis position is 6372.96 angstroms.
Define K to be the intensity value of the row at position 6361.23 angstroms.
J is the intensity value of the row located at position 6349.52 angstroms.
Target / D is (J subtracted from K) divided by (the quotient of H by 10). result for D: -1.0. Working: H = 6.043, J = 6.553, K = 5.94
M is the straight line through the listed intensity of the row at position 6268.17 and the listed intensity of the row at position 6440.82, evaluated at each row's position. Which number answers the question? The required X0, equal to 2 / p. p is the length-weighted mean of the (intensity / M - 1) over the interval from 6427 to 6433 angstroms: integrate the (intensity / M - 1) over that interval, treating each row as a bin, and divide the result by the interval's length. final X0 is -180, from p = -0.011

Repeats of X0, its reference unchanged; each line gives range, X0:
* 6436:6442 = -540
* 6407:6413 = 170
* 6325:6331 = -29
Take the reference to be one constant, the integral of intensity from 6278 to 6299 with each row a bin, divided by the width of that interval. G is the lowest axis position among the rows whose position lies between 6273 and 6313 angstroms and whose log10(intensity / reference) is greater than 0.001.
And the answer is 6273.95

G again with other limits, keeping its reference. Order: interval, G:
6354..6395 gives 6355.37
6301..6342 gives 6302.91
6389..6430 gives 6390.59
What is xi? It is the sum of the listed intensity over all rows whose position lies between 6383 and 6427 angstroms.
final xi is 97.2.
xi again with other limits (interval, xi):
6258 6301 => 91.6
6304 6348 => 91.9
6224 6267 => 92.7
